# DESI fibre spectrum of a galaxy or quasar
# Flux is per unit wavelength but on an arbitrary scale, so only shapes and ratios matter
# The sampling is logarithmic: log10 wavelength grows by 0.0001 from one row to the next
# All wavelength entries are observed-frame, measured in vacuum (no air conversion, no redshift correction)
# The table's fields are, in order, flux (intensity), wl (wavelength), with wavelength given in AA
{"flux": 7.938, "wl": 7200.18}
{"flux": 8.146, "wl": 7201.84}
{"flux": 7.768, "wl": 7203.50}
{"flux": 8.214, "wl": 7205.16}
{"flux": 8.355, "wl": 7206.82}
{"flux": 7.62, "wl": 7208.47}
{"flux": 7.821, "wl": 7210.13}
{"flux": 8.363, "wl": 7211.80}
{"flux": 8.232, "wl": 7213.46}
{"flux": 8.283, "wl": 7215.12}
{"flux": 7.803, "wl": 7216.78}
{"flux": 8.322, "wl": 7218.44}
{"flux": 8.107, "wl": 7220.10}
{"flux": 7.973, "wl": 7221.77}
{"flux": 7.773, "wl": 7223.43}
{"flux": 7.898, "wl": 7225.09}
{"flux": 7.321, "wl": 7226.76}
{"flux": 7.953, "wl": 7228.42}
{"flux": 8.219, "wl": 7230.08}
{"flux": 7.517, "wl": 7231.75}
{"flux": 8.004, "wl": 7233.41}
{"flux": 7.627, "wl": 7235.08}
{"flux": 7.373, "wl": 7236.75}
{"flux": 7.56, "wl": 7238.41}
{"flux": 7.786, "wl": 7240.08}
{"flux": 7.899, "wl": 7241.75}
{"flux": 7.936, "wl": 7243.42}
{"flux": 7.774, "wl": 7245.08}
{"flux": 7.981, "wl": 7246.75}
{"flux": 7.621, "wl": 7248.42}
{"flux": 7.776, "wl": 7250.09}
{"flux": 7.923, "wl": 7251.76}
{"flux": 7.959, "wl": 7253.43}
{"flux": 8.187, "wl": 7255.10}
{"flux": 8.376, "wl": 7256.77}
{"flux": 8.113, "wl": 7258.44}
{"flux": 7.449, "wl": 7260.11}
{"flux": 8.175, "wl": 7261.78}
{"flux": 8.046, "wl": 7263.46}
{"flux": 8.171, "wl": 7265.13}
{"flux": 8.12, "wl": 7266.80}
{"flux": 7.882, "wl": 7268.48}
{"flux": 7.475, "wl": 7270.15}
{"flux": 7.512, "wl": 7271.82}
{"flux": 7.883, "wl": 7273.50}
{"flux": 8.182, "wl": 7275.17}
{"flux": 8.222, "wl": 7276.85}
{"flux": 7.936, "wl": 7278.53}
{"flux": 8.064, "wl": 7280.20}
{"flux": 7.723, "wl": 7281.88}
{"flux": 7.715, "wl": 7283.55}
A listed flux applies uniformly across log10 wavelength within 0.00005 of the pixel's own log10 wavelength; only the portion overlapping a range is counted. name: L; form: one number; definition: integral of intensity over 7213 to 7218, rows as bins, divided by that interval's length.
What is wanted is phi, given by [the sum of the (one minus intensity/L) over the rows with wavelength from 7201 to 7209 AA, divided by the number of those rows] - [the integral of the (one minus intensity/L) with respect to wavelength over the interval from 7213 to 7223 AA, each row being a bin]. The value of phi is -0.01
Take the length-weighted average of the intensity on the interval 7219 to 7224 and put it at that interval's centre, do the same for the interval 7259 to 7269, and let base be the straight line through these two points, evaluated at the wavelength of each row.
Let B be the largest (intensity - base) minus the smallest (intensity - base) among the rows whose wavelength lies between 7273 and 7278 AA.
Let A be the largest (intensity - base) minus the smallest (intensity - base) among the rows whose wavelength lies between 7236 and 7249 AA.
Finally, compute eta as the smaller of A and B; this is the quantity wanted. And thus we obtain 0.339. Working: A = 0.6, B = 0.34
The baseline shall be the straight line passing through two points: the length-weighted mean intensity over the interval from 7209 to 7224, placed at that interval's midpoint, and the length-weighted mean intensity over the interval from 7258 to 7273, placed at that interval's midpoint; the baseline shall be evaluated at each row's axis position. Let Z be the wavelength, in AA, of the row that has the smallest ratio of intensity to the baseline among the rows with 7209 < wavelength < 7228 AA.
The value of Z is 7226.76 AA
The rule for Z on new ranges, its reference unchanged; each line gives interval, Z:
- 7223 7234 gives 7226.76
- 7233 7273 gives 7236.75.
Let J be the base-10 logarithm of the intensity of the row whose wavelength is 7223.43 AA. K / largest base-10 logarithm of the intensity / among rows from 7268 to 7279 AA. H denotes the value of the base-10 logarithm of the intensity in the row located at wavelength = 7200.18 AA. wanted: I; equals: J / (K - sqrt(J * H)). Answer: 45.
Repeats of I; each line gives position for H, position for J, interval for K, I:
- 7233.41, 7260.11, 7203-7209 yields 25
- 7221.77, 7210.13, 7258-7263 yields 59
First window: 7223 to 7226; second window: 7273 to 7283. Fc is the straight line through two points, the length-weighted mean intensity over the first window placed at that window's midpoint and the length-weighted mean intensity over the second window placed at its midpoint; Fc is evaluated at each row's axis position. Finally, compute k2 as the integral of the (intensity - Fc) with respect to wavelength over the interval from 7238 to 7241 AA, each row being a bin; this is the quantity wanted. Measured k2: -0.5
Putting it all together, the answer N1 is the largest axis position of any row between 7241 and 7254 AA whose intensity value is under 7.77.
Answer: 7248.42 AA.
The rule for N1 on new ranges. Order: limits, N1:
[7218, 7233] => 7231.75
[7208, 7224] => 7208.47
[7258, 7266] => 7260.11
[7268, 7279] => 7271.82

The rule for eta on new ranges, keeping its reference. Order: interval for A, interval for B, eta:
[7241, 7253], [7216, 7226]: 0.360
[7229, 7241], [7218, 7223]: 0.349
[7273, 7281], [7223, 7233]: 0.339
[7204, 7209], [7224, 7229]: 0.632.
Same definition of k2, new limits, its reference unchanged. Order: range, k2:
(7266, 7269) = 0.1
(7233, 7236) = -0.2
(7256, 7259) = 1.0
